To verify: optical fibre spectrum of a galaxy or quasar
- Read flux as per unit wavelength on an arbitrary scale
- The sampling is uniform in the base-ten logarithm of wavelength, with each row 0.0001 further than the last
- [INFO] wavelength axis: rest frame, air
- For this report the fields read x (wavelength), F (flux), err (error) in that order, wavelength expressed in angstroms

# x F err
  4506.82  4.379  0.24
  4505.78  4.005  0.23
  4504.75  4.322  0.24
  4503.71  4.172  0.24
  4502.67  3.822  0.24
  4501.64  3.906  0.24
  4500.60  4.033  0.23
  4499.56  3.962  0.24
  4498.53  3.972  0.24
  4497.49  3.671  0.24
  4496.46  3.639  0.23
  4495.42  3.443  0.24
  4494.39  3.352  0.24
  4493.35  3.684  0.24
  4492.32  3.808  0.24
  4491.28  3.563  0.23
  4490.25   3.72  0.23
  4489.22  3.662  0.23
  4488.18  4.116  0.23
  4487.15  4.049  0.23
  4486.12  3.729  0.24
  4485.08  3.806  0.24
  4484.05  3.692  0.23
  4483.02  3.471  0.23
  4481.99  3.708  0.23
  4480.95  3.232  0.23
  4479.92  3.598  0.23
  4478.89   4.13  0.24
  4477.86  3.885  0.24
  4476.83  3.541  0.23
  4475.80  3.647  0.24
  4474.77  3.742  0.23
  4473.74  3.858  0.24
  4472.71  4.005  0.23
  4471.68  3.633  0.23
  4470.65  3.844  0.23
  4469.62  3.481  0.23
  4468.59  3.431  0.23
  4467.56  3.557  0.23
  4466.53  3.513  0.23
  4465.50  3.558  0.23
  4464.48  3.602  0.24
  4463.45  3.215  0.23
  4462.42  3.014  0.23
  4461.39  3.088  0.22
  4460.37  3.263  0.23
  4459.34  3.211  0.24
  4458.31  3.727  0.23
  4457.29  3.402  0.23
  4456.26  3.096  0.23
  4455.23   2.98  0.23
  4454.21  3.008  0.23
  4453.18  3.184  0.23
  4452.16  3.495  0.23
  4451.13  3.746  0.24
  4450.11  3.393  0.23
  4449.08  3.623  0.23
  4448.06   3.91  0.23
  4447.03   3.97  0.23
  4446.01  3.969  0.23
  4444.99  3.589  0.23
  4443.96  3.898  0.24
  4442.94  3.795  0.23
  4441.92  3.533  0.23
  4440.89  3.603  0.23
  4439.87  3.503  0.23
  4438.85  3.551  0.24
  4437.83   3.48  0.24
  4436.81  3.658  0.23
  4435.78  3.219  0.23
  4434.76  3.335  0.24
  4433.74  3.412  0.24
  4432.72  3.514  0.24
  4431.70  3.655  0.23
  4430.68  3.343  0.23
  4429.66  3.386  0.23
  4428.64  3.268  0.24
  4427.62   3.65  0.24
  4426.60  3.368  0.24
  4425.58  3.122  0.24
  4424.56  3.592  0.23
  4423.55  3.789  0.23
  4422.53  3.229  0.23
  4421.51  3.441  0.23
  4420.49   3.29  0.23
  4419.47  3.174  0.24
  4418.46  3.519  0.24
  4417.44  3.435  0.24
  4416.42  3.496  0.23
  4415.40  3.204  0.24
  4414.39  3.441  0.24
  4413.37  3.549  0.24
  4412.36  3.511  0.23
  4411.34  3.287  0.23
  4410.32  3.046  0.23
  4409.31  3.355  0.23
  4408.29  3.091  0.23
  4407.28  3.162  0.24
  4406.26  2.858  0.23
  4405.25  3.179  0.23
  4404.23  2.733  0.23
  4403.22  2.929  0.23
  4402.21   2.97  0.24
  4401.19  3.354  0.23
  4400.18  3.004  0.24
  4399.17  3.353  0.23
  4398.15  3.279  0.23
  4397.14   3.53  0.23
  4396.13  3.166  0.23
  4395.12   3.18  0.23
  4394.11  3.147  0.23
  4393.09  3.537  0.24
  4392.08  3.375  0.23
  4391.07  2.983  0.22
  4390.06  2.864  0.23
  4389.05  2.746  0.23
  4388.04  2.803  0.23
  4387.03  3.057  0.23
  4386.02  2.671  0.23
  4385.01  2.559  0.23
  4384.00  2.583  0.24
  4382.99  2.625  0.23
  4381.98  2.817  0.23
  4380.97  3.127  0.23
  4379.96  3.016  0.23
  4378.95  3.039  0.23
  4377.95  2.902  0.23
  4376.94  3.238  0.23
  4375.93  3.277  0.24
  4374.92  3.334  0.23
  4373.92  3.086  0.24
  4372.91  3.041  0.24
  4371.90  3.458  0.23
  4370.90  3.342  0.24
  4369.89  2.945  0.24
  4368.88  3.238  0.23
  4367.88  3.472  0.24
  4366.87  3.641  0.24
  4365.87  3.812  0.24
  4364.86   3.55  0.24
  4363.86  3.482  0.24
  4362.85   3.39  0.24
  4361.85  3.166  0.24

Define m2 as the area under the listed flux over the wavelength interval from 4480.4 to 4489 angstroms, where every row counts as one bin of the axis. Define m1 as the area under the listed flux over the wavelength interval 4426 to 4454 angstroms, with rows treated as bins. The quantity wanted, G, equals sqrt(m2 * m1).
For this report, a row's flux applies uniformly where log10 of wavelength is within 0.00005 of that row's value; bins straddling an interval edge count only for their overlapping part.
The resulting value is 56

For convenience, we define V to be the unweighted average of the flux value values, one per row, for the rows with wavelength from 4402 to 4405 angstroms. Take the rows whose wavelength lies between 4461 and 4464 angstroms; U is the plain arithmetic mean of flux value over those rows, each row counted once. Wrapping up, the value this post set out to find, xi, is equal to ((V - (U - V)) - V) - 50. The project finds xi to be -50.2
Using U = 3.1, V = 2.9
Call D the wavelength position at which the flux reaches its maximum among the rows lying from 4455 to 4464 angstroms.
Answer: 4458.31 angstroms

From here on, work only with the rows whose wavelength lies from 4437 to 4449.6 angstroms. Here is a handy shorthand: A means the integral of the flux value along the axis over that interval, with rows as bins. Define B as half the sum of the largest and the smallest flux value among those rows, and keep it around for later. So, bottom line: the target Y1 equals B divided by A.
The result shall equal 0.0799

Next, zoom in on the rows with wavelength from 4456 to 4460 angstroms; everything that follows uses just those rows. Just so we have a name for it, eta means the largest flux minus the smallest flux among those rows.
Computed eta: 0.63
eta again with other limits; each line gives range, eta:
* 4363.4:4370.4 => 0.87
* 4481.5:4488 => 0.58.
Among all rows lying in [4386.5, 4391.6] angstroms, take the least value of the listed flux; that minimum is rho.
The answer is 2.746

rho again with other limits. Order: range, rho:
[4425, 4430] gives 3.122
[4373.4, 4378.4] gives 2.902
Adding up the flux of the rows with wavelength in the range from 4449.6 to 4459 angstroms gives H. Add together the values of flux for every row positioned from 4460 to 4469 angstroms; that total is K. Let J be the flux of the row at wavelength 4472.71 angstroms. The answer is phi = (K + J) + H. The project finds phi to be 64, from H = 30.0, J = 4.005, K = 30.2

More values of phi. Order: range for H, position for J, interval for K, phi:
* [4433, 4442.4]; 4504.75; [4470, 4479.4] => 70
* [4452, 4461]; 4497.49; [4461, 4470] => 63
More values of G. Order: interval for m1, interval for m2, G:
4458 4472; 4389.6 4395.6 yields 30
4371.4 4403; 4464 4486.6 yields 90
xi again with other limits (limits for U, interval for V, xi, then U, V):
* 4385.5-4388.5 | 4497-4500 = -49.0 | 2.8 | 3.9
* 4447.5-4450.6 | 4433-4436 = -50.3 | 3.6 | 3.3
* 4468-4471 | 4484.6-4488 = -49.7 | 3.6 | 3.9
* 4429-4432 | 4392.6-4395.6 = -50.2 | 3.5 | 3.3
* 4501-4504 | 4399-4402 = -50.7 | 4.0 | 3.2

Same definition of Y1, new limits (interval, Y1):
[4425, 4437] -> 0.0830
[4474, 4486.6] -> 0.0793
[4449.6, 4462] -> 0.0822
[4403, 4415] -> 0.0822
